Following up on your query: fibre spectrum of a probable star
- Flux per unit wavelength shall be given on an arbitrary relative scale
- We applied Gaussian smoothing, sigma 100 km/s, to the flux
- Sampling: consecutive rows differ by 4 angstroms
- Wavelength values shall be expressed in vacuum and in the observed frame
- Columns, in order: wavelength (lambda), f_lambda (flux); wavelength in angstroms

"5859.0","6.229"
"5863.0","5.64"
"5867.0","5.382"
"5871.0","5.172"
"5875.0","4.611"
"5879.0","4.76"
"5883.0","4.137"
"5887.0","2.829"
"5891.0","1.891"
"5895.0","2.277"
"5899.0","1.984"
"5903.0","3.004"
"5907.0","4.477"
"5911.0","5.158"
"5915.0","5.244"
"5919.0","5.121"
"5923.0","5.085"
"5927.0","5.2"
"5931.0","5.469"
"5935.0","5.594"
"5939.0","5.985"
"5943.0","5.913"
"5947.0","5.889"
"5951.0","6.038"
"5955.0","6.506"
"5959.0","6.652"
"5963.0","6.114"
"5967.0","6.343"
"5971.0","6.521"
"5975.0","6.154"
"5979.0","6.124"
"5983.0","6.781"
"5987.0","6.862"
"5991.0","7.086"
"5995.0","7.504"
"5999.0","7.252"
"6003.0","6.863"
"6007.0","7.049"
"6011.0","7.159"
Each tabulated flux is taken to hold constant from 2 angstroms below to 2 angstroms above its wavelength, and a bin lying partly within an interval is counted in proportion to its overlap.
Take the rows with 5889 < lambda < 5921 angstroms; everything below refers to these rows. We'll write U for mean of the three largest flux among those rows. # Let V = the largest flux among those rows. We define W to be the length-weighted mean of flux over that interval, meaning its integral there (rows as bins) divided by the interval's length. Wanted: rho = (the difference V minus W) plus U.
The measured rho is 6.8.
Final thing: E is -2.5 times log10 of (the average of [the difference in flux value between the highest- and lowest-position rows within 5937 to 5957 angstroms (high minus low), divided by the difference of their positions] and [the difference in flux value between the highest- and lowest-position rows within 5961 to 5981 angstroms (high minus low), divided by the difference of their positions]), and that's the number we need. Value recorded 4.5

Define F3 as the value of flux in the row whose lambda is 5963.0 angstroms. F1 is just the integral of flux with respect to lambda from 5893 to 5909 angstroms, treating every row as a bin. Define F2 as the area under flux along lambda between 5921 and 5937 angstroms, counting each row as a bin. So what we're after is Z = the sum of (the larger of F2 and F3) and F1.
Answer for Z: 132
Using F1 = 47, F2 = 85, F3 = 6.114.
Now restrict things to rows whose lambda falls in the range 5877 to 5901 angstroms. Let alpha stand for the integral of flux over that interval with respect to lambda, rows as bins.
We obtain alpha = 72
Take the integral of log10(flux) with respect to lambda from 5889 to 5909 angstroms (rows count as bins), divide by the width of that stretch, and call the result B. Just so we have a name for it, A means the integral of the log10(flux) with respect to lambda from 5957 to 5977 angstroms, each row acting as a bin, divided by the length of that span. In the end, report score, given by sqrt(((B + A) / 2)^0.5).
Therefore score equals 0.883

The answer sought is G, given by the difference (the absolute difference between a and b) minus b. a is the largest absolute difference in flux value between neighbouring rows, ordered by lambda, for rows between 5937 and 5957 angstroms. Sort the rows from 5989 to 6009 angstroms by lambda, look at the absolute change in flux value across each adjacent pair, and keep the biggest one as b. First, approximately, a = 0.5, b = 0.42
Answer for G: -0.4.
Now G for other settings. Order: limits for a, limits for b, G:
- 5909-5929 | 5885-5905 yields -0.1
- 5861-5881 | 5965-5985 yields -0.6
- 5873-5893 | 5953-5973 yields 0.2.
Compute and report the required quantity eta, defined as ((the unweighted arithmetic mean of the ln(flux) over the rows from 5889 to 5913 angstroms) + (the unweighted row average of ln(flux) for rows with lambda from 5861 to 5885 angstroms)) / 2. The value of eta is 1.33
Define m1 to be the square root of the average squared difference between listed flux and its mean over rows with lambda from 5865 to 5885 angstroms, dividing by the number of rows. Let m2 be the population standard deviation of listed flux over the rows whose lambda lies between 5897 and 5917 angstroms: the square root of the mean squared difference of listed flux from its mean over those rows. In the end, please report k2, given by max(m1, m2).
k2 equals 1.3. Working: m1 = 0.44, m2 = 1.3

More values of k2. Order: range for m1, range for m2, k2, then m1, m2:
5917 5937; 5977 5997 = 0.5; 0.20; 0.5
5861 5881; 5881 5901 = 0.8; 0.38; 0.8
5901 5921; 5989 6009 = 0.8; 0.84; 0.2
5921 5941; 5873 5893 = 1.1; 0.32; 1.1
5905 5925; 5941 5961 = 0.3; 0.28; 0.3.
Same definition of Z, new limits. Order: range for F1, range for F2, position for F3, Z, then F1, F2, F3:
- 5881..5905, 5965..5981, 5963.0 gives 165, 64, 101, 6.114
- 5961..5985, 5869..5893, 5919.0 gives 246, 152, 94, 5.121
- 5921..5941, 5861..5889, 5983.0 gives 239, 109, 130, 6.781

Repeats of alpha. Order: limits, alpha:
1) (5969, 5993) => 158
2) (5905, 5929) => 121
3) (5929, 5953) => 140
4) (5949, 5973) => 153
